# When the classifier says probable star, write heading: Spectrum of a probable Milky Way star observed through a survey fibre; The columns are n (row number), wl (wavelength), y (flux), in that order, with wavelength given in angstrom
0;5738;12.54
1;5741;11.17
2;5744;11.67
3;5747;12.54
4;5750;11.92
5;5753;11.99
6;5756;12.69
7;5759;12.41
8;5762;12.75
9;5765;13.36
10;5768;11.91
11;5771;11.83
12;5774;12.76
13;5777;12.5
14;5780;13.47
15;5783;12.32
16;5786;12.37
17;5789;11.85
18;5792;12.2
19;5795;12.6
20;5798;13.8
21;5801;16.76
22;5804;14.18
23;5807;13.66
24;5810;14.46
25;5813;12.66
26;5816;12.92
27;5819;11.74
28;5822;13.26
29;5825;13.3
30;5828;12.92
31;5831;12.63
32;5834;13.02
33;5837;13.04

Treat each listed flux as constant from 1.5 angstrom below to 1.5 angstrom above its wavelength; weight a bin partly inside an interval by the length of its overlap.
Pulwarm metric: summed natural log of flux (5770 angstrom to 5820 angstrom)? 44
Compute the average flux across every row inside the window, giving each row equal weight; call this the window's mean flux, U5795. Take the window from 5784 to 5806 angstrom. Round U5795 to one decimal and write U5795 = 13.4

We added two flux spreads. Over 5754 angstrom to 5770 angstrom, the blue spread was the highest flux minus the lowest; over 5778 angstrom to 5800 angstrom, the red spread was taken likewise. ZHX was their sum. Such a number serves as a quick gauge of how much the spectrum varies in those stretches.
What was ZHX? 3.4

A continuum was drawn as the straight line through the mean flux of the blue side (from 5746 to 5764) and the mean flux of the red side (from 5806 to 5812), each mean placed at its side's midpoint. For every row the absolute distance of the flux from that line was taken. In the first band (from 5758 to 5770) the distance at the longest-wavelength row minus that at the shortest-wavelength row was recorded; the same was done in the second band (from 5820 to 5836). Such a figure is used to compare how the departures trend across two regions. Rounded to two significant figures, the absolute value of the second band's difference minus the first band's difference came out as 0.17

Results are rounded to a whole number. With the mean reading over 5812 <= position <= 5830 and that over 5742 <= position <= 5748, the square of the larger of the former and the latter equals 164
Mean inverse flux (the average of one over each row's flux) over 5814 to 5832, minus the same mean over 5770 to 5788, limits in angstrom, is -0.0016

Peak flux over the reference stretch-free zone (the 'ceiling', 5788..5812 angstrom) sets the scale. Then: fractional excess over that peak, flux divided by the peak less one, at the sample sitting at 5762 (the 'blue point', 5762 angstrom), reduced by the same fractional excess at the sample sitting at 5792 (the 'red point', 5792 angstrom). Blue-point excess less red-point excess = 0.033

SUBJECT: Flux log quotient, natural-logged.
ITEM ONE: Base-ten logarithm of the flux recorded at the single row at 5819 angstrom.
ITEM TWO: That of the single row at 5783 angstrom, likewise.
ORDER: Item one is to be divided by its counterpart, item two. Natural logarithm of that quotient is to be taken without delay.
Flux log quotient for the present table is -0.019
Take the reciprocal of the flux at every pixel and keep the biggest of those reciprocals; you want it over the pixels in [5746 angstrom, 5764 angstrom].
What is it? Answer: 0.0839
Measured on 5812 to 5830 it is 0.0852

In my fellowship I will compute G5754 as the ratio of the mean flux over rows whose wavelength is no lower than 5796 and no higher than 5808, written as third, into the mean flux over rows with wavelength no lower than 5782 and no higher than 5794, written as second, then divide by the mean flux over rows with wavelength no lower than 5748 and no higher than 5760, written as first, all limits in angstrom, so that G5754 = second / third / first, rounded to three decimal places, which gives 0.068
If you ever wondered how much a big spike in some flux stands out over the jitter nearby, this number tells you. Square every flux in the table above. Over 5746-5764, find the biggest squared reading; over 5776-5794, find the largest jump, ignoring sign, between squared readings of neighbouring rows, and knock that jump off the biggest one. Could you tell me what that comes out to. 133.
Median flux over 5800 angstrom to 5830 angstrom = 13.3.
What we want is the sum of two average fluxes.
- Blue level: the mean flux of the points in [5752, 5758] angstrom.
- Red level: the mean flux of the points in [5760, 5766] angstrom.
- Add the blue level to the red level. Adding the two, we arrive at 25.4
